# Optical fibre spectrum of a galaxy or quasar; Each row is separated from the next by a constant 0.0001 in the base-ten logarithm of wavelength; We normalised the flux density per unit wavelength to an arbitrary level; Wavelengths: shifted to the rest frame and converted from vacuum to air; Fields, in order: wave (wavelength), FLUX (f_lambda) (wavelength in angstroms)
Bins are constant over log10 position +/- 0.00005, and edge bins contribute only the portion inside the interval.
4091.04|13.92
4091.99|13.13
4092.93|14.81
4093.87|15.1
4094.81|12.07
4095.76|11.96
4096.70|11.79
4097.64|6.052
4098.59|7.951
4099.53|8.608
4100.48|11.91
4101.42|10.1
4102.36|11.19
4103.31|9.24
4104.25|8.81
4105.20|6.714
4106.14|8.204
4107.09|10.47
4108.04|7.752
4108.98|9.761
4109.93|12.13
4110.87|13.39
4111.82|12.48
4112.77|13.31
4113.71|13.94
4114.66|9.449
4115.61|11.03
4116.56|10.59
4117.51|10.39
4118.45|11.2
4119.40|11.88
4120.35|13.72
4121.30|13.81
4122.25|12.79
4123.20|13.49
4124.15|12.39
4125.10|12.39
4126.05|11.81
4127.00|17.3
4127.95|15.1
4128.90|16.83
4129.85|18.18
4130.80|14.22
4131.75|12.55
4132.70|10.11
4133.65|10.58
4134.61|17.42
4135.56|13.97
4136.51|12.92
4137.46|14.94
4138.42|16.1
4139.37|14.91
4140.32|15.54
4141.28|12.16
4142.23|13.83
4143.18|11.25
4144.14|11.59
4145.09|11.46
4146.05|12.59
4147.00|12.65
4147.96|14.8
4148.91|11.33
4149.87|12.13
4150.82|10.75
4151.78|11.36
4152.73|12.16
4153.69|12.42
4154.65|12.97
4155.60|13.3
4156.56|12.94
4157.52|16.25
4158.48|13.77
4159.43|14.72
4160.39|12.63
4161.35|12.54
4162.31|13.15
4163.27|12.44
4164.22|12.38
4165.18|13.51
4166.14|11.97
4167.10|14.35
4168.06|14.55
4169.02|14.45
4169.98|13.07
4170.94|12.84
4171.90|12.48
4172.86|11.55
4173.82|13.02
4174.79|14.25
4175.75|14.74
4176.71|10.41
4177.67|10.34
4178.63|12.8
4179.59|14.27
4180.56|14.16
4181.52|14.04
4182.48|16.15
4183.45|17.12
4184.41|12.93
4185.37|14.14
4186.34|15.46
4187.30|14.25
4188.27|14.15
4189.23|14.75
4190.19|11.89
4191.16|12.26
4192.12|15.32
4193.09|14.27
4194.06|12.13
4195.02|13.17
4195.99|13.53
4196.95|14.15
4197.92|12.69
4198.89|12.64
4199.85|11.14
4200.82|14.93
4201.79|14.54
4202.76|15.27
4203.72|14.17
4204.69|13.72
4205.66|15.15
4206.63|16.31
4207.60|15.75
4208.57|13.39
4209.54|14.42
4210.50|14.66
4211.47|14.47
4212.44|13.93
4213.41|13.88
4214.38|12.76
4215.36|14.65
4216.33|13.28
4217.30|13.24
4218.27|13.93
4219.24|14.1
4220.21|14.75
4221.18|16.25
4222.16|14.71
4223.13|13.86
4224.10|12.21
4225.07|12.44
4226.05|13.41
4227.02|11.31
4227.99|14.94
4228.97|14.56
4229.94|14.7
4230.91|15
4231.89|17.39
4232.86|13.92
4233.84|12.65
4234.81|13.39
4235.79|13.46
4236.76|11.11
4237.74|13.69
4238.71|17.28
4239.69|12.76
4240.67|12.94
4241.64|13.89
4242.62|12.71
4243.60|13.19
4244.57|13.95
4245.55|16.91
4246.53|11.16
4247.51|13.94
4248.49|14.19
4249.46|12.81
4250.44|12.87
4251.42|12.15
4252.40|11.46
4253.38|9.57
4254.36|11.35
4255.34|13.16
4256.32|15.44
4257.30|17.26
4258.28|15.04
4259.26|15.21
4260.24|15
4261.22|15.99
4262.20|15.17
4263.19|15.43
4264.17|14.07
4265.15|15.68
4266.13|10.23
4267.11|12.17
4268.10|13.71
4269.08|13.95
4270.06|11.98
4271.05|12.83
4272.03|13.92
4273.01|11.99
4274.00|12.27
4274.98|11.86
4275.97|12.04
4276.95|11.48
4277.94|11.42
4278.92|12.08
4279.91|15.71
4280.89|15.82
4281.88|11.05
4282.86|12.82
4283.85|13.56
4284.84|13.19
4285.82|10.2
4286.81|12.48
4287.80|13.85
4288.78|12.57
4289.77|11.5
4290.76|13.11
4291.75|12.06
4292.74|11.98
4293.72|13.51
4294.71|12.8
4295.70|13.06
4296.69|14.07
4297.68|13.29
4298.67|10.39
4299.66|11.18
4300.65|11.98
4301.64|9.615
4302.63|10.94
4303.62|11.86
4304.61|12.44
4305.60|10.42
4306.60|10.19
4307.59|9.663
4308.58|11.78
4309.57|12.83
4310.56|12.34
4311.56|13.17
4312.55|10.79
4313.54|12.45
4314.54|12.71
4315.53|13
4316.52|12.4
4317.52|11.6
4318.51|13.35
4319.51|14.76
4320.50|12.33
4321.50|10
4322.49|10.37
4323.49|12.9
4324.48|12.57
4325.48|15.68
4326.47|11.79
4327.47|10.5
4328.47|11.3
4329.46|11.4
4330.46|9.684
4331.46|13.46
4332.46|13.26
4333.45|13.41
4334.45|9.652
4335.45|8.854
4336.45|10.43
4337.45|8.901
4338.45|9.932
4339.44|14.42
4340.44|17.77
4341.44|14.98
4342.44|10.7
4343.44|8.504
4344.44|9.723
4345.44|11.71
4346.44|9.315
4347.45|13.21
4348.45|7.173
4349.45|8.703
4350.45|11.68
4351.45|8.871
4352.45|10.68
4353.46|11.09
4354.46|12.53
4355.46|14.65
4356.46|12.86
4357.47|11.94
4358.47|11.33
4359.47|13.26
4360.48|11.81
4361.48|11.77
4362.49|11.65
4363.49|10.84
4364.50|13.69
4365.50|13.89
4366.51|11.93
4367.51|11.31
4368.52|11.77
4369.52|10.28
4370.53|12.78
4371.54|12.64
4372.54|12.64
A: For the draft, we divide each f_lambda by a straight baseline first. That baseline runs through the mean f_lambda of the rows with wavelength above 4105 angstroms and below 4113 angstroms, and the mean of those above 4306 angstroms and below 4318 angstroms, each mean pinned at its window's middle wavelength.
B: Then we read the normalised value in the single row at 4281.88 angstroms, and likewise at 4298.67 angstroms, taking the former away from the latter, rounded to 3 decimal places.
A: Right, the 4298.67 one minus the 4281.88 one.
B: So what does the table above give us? -0.065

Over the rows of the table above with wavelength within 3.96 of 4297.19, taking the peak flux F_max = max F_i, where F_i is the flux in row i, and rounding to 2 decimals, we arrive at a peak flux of 14.07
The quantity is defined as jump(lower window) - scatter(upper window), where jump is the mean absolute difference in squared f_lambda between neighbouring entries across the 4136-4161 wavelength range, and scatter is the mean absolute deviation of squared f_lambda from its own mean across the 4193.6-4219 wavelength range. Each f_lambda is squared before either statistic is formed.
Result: 12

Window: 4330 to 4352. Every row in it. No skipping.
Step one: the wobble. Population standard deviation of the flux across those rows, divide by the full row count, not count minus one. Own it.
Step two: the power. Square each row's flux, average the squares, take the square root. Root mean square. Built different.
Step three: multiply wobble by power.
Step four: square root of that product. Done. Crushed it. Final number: 5.4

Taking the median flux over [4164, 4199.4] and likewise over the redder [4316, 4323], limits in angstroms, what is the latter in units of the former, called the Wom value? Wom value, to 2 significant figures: 0.91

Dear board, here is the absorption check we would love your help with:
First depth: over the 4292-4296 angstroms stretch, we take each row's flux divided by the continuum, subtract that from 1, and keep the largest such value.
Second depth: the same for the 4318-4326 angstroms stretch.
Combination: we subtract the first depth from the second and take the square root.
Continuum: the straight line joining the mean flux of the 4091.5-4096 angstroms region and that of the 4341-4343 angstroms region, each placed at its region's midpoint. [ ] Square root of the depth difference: 0.39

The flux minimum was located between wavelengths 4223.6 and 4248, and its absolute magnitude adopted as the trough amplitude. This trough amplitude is 11.1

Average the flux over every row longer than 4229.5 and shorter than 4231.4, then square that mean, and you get 221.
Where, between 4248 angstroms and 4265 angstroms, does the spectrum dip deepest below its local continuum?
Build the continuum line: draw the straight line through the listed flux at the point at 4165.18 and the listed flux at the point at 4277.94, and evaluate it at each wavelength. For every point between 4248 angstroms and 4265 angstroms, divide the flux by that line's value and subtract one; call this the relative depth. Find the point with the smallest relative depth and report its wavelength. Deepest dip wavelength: 4253.38 angstroms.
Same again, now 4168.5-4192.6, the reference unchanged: 4177.67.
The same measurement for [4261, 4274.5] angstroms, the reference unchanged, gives 4266.13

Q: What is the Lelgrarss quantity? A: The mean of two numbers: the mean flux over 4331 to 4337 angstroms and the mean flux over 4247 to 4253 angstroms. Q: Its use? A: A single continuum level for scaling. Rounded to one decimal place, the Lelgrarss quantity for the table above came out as 12.2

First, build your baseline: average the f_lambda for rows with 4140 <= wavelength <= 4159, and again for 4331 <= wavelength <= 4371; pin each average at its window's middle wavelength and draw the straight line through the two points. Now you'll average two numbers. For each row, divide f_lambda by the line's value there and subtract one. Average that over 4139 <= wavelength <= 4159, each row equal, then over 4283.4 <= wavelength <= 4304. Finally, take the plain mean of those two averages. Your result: 0.017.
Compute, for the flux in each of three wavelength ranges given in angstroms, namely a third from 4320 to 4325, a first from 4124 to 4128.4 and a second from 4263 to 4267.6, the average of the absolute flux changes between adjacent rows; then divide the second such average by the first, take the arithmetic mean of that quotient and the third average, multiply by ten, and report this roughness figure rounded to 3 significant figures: 13.2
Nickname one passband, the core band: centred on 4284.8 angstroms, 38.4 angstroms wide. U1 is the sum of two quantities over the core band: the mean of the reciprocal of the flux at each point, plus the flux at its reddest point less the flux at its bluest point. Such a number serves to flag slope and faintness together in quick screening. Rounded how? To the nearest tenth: 1.7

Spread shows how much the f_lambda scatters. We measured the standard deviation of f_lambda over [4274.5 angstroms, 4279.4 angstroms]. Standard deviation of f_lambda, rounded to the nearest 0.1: 0.3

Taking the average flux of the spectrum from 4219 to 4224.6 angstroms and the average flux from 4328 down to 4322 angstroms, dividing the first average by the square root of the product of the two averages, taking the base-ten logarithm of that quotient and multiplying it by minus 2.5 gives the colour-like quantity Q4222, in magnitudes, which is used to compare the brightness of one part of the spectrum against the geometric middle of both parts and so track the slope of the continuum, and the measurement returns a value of -0.08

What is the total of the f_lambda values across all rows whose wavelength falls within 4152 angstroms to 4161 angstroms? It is 121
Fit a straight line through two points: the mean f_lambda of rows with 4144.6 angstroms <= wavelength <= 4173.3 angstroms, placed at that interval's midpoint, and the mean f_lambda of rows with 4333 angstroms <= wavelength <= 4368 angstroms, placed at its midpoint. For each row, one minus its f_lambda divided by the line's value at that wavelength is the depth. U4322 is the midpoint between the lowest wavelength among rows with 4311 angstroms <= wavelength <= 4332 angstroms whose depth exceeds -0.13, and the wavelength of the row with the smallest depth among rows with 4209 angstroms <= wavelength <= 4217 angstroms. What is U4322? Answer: 4263.5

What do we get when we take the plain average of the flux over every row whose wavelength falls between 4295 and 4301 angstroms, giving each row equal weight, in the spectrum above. 12.3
